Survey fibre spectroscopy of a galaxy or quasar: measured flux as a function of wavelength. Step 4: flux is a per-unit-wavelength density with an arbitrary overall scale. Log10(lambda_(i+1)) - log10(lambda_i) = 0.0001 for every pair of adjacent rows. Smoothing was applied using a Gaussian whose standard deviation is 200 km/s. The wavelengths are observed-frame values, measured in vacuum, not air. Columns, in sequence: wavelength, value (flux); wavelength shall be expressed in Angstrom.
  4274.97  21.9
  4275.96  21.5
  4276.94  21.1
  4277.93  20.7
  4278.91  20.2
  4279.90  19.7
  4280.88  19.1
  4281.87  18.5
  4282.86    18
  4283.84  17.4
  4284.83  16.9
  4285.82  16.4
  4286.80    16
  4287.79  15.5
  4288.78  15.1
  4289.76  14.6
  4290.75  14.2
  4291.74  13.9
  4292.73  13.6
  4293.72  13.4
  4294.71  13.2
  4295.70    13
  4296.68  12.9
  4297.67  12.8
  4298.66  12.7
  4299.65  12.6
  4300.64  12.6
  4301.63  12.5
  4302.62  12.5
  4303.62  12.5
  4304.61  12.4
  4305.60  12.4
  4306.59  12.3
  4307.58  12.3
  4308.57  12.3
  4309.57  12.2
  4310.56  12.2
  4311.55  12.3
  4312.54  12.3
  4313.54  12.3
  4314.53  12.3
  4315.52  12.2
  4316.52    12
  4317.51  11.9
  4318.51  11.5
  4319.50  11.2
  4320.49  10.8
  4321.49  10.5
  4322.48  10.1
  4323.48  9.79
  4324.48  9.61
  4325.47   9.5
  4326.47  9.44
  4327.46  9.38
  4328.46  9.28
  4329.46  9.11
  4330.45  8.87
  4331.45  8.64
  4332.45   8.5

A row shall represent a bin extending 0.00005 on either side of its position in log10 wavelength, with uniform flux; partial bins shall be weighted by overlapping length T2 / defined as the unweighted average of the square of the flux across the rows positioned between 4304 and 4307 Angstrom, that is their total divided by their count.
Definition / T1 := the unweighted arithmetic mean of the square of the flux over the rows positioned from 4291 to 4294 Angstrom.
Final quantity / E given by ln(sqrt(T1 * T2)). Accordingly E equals 5.13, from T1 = 186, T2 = 153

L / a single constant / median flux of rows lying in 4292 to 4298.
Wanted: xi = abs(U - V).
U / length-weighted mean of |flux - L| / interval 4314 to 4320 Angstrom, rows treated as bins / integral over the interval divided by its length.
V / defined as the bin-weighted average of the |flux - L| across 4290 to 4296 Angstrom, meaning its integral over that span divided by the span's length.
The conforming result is 0.7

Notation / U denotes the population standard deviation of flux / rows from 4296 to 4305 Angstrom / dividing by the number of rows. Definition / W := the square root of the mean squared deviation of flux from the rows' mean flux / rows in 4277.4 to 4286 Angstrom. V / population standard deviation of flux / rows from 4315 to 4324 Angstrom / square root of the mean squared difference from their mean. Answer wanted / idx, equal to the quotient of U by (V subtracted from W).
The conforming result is 0.3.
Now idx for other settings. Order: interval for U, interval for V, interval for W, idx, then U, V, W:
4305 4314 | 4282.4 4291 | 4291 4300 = -0.1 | 0.06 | 1.2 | 0.4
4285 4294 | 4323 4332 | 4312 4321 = 5.8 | 1.01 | 0.3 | 0.5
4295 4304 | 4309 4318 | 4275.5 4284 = 0.1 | 0.17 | 0.1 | 1.3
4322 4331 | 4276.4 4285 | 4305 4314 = -0.3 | 0.34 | 1.4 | 0.1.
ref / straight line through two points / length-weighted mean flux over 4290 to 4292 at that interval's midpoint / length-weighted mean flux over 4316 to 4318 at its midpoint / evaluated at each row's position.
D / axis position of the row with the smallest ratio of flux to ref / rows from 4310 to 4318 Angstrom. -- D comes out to 4310.56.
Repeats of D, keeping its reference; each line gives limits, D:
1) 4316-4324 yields 4323.48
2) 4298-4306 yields 4299.65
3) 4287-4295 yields 4294.71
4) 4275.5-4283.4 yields 4282.86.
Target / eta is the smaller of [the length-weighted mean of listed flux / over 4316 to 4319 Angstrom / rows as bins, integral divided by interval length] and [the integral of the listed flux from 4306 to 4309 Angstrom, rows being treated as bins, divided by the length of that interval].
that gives 11.8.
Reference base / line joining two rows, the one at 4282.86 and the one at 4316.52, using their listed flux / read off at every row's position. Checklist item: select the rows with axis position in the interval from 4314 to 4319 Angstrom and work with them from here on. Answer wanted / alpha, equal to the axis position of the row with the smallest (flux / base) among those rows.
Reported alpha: 4318.51 Angstrom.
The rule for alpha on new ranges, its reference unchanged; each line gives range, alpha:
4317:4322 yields 4321.49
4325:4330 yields 4325.47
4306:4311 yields 4306.59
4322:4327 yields 4324.48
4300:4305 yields 4300.64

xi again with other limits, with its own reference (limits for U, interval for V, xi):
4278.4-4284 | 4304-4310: 5.0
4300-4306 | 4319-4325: 2.2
